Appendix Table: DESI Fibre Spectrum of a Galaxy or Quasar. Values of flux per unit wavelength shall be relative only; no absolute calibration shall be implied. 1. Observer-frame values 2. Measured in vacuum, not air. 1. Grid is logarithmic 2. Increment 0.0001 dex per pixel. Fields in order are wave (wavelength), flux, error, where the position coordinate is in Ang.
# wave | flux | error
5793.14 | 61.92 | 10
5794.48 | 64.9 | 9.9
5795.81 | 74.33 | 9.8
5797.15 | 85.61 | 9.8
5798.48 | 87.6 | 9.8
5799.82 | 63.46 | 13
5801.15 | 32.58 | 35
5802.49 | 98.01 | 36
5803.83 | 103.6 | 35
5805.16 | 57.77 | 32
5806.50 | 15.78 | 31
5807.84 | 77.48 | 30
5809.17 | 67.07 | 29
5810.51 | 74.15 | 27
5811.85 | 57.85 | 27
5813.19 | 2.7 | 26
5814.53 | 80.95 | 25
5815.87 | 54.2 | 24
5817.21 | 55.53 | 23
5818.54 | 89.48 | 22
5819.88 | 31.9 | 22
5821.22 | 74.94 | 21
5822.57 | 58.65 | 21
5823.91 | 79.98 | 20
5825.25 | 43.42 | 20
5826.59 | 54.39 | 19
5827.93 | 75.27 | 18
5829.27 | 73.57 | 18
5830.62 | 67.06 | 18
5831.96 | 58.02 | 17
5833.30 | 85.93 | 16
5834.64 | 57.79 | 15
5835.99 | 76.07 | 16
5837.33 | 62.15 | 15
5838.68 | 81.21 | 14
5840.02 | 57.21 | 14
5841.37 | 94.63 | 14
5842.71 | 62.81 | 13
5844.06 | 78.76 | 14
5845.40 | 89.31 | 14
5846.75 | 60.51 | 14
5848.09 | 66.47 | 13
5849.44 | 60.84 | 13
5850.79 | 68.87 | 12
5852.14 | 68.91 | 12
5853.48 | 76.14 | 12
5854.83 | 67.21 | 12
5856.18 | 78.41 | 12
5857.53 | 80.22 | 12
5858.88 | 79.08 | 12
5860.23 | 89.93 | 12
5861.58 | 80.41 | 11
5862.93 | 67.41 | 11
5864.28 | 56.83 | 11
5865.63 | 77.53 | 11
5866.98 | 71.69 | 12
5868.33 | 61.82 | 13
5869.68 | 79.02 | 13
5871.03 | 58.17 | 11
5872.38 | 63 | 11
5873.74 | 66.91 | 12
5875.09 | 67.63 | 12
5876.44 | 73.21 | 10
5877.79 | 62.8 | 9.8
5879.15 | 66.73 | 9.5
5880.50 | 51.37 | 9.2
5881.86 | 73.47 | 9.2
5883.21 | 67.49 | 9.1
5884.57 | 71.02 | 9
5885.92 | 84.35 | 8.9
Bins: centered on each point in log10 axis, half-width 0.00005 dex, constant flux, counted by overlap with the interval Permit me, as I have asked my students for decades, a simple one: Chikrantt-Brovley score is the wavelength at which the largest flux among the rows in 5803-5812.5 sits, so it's 5803.83 Ang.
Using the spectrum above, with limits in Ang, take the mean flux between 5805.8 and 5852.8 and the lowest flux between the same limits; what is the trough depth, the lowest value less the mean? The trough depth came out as -62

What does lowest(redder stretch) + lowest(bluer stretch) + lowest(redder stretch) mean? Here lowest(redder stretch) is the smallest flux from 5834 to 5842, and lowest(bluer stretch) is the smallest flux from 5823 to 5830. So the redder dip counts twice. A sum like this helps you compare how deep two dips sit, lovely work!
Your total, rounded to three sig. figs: 158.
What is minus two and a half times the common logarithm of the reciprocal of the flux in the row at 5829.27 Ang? 4.7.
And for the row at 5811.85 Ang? 4.4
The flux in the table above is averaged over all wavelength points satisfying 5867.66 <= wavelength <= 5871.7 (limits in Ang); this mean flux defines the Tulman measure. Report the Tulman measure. 66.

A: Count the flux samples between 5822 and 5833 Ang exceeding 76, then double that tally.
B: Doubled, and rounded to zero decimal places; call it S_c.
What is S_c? 2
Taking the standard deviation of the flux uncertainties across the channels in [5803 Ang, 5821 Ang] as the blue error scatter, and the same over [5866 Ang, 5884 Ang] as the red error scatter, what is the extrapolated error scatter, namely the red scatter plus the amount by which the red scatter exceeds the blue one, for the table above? -1.1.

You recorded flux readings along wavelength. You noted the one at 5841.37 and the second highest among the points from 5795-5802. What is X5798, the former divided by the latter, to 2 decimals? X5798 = 1.11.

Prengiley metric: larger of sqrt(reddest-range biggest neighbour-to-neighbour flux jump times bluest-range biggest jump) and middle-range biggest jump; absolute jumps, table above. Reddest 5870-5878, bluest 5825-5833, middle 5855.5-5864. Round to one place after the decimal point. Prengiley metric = 14.7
